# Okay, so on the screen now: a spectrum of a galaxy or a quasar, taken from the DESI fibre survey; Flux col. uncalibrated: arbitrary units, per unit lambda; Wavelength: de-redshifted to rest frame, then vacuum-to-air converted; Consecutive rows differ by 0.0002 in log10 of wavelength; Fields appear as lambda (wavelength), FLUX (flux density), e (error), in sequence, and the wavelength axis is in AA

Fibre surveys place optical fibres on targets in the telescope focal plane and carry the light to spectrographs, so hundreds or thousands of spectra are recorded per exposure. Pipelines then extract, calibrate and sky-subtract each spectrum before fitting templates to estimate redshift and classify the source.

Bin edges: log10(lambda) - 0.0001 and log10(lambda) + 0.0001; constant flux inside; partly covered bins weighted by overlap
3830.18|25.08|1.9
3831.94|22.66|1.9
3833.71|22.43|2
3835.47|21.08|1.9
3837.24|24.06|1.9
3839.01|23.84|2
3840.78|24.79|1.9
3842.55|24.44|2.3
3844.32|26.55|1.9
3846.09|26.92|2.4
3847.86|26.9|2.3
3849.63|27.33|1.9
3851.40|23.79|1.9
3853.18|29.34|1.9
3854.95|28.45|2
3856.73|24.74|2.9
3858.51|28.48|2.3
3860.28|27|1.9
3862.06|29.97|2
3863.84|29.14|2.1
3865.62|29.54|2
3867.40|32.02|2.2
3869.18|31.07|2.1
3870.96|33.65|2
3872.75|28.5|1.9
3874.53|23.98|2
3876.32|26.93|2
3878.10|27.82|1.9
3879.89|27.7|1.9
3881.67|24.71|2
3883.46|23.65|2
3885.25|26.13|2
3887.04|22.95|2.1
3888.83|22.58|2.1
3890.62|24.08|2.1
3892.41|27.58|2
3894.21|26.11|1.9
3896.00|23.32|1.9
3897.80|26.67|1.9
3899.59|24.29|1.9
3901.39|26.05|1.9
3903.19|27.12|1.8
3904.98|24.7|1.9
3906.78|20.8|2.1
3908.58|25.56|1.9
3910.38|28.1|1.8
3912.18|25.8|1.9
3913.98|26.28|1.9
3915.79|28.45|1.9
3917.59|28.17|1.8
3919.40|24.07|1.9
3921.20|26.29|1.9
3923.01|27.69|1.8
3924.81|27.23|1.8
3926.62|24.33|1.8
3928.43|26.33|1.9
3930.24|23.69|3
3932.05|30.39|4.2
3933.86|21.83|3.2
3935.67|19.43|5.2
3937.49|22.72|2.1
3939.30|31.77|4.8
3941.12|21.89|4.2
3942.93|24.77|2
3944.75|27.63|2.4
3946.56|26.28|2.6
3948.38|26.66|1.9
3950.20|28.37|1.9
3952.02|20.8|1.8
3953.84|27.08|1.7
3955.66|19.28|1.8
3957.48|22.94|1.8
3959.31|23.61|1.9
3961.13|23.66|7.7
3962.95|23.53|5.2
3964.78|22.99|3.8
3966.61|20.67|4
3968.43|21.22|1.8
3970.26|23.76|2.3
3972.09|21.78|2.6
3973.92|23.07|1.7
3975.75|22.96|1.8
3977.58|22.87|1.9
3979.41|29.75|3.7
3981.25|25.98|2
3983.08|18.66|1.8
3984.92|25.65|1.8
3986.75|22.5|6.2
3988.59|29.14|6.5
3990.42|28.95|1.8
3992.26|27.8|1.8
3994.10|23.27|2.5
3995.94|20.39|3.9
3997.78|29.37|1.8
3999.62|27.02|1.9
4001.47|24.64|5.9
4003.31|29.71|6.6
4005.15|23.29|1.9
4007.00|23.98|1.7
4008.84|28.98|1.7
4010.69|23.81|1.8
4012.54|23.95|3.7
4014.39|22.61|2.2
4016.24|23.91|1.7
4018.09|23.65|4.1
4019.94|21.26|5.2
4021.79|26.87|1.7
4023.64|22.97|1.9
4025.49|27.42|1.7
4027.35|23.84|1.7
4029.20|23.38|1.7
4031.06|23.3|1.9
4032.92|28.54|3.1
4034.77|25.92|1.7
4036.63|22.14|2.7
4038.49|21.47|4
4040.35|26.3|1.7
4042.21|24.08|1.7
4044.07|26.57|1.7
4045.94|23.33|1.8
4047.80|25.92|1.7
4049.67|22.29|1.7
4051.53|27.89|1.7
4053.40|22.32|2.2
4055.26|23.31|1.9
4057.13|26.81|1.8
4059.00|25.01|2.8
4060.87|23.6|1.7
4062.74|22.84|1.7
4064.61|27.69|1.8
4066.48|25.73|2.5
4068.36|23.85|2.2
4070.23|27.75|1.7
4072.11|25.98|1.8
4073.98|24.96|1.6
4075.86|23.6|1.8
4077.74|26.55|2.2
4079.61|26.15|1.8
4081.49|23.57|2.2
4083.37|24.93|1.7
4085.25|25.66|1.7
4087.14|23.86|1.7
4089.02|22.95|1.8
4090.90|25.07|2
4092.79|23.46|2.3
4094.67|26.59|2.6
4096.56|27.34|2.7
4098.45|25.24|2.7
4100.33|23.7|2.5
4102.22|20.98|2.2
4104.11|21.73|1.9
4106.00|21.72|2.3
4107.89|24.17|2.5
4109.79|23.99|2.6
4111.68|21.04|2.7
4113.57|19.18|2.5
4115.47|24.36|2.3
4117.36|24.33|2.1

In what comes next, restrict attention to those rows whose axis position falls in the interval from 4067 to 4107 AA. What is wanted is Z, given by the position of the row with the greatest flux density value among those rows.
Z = 4070.23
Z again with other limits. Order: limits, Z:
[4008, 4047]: 4008.84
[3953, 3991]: 3979.41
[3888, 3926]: 3915.79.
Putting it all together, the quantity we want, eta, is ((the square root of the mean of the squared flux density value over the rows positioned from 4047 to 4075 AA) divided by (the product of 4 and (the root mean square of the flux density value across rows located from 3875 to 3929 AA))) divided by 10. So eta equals 0.0244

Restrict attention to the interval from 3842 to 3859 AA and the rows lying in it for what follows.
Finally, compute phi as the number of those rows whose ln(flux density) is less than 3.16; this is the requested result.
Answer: 0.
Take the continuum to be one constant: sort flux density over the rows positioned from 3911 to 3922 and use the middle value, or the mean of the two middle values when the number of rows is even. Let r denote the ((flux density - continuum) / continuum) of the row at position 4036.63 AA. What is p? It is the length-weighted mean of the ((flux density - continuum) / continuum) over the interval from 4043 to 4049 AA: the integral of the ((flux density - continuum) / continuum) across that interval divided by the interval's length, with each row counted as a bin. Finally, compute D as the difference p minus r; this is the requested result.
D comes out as 0.113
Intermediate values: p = -0.044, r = -0.158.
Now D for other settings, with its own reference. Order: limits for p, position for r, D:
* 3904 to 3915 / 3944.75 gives -0.090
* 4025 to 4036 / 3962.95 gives 0.065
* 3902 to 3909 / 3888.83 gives 0.074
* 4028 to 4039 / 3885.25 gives -0.073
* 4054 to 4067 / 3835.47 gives 0.146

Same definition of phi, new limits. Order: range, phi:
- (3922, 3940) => 3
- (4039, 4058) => 4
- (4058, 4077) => 1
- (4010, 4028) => 3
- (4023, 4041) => 5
